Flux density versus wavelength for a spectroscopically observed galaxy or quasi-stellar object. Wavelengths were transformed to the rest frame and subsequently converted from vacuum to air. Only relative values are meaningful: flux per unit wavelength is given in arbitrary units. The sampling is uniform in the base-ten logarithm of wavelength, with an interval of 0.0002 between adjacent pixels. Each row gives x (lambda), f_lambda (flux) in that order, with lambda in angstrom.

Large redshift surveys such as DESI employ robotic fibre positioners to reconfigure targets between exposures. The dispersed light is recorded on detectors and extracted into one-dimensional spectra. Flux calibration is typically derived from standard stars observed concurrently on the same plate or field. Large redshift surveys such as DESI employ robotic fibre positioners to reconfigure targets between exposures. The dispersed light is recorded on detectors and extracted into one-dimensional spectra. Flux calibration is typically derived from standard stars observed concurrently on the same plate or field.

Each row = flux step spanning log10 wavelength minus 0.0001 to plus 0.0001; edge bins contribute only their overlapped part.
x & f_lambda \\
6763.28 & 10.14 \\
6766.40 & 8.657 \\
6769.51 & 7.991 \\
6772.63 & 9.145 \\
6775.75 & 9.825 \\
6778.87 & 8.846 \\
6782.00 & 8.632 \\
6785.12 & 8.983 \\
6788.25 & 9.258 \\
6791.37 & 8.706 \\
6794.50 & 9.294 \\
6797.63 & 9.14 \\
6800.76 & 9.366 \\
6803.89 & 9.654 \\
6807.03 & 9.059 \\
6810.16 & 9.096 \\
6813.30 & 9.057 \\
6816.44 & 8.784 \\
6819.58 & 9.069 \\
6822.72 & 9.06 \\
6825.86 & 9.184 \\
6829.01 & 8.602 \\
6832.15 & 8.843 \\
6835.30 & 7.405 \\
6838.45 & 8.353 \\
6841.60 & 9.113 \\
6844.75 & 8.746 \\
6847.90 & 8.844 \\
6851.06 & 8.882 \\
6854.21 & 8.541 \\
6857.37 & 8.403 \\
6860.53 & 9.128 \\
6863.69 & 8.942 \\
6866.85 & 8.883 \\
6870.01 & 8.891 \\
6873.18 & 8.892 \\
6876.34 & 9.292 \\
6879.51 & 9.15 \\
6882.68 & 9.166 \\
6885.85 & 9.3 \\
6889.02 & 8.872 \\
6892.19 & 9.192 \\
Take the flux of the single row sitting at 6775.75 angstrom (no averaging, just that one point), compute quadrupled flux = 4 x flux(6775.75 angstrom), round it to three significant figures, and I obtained 39.3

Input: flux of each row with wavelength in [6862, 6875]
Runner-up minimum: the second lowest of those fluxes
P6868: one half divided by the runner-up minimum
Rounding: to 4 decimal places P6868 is 0.0562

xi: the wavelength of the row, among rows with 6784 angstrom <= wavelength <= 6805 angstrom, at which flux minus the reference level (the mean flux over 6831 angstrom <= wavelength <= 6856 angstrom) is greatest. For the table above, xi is 6803.89 angstrom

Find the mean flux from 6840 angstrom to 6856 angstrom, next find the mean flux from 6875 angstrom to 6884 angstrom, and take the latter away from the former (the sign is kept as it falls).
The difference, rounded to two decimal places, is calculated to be -0.38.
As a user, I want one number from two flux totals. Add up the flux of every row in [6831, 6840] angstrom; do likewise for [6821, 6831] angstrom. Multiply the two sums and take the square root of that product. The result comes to 25.7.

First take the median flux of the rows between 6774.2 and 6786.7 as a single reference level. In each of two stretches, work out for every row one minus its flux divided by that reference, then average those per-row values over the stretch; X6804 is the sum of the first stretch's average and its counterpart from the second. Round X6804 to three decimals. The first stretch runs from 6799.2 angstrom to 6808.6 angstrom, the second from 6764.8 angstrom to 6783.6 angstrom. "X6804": -0.043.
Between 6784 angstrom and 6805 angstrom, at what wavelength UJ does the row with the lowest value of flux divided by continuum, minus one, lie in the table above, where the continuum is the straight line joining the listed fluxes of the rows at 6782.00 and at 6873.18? 6791.37 angstrom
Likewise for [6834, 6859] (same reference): 6835.30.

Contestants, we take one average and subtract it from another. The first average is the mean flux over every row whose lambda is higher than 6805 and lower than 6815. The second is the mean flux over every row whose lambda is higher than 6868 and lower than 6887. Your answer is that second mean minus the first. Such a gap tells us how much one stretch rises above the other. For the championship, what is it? 0.0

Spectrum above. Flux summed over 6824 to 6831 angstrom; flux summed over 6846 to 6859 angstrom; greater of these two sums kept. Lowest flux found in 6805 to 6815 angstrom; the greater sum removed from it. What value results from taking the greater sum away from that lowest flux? -26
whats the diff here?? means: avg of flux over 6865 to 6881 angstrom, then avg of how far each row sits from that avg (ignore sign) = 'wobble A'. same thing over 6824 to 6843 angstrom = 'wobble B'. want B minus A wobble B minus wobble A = 0.31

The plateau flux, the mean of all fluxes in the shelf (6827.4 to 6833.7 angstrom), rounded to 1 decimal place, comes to 8.7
